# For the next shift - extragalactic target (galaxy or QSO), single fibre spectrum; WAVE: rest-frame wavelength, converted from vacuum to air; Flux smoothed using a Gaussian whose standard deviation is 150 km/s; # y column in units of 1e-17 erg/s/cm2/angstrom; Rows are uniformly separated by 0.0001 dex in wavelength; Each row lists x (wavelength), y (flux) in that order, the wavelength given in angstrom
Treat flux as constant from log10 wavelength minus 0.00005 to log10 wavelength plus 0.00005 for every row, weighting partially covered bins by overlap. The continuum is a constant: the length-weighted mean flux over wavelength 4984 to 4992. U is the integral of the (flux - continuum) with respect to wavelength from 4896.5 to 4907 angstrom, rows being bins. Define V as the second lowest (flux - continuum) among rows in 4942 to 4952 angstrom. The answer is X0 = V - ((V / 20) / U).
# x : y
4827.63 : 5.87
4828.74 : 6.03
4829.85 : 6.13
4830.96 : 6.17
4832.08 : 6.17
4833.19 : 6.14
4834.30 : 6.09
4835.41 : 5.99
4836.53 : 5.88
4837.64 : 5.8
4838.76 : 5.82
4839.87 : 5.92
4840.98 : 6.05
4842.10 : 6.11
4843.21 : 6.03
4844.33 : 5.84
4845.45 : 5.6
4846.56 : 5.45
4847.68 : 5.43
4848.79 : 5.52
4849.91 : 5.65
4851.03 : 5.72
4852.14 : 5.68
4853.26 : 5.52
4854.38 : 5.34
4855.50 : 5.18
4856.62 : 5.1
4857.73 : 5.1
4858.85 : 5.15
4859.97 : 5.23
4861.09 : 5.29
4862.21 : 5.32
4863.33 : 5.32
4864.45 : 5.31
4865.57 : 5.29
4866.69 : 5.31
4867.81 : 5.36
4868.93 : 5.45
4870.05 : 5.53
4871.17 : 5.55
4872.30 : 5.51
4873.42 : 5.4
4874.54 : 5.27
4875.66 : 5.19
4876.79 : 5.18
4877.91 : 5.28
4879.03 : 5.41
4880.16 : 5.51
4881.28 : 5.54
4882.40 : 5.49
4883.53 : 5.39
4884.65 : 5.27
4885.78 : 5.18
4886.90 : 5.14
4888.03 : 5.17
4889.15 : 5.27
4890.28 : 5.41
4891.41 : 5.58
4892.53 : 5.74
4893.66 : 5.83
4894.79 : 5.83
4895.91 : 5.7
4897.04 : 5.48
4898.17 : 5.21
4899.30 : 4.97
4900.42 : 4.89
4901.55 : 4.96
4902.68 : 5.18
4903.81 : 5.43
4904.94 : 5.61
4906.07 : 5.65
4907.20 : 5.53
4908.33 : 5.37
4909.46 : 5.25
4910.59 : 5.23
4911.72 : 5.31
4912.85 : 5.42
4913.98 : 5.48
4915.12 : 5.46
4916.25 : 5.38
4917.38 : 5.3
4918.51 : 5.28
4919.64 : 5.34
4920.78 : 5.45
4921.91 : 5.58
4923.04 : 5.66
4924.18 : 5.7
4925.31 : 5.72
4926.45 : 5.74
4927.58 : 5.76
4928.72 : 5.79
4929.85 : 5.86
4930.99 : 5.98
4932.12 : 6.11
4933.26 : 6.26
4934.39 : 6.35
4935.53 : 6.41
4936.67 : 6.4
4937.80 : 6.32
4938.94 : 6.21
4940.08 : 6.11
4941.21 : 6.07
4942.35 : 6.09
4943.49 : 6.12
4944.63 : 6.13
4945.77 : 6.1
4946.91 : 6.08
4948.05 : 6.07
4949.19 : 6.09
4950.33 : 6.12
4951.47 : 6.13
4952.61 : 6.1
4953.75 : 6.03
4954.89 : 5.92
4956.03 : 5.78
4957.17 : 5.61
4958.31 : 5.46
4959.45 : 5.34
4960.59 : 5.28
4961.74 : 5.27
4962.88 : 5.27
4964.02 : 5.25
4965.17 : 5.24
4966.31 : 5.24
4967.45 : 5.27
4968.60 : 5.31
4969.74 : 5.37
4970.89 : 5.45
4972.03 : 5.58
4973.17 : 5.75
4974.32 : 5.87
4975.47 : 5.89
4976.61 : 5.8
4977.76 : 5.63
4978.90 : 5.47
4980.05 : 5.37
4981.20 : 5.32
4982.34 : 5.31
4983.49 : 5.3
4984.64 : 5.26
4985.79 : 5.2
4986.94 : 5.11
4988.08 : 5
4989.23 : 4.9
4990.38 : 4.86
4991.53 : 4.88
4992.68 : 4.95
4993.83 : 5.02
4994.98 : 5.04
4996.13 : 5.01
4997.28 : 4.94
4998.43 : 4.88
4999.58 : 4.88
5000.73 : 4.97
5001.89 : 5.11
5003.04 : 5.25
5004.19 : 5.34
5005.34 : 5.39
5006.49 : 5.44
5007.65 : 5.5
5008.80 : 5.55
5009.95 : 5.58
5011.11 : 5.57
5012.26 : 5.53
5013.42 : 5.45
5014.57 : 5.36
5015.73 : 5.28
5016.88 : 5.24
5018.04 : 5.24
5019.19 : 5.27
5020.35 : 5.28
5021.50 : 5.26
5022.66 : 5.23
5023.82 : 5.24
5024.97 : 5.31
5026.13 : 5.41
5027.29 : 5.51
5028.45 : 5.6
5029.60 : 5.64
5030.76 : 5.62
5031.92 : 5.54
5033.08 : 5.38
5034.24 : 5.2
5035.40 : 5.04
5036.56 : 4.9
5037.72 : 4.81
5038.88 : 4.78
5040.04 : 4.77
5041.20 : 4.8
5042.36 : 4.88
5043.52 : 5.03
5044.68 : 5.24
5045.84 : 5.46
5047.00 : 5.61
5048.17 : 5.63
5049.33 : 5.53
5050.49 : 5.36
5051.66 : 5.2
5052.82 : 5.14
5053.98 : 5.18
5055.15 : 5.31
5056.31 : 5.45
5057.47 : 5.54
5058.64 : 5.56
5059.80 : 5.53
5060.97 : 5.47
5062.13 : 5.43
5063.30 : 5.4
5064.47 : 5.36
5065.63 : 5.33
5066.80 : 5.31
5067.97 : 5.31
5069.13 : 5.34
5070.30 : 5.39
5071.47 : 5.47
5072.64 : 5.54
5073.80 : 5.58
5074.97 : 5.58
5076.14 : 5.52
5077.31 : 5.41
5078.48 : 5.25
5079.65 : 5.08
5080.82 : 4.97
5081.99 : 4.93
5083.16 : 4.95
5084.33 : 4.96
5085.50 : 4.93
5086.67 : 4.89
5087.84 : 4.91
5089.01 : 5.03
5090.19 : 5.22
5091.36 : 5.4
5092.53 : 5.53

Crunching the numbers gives 1.0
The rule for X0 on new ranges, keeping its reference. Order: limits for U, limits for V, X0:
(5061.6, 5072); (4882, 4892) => 0.1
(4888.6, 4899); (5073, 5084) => -0.1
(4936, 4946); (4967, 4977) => 0.3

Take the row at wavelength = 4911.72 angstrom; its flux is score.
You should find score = 5.31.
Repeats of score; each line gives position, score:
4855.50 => 5.18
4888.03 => 5.17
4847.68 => 5.43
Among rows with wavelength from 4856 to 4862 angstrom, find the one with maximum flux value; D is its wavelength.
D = 4861.09 angstrom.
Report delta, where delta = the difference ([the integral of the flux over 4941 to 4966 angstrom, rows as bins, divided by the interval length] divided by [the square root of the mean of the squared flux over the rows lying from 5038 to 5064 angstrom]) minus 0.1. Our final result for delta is 0.99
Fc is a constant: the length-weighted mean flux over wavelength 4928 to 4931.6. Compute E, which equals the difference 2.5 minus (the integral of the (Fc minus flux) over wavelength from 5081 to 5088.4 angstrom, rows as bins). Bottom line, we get -4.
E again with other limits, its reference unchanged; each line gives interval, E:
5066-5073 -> -1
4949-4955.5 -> 4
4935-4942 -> 5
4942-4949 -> 4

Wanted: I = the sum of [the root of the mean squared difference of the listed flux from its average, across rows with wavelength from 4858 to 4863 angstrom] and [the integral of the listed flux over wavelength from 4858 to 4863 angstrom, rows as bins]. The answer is 26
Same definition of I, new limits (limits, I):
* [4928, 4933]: 30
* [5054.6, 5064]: 51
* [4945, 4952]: 43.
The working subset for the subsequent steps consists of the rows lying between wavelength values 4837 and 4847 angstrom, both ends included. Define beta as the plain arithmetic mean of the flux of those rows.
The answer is 5.85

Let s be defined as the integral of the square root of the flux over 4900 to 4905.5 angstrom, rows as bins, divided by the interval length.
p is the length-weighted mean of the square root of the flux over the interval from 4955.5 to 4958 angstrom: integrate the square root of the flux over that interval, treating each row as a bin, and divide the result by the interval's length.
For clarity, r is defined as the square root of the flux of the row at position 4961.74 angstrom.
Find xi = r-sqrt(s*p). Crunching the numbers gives -0.04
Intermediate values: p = 2.38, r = 2.30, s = 2.28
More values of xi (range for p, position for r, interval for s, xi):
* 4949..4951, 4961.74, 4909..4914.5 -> -0.09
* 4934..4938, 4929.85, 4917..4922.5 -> 0.00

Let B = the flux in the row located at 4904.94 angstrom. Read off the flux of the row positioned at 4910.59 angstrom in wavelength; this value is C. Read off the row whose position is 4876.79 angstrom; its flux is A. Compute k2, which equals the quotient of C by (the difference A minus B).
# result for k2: -12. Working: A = 5.18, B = 5.61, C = 5.23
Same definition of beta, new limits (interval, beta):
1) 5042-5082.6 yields 5.35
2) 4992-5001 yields 4.96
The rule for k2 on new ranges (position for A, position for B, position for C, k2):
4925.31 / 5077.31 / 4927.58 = 19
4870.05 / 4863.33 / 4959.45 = 25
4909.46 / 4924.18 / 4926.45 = -13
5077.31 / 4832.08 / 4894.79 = -8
